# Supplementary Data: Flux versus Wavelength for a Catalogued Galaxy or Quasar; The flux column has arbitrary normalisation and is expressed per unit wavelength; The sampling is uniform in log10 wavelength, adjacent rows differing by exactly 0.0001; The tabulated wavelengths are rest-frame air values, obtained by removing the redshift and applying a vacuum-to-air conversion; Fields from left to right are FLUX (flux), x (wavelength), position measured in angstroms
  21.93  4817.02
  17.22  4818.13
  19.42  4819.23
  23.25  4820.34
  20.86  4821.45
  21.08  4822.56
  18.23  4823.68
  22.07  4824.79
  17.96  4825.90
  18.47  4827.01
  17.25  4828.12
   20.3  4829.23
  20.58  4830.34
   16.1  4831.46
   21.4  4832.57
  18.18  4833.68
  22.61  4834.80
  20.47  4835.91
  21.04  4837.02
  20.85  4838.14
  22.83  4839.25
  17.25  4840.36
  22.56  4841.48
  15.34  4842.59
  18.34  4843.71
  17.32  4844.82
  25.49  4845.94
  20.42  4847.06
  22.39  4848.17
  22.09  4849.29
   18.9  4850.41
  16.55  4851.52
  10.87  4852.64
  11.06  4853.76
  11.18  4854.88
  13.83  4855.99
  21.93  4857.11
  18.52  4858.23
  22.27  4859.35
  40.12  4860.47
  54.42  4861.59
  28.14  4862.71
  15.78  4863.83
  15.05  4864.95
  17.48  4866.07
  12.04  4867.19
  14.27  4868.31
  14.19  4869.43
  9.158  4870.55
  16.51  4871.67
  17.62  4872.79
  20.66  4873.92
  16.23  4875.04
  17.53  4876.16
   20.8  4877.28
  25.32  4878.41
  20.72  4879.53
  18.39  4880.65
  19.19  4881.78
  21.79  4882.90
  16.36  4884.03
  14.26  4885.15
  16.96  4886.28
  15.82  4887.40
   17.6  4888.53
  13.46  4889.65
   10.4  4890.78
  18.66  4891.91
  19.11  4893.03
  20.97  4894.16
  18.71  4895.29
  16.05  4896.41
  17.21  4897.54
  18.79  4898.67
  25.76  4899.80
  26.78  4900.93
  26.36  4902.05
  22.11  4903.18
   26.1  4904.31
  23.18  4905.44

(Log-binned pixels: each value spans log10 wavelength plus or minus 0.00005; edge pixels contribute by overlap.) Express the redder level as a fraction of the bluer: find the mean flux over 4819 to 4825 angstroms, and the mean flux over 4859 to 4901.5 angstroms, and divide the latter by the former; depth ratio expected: 0.94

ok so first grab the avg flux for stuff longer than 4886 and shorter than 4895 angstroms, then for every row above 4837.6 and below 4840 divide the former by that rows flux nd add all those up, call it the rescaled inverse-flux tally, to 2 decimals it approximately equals 1.53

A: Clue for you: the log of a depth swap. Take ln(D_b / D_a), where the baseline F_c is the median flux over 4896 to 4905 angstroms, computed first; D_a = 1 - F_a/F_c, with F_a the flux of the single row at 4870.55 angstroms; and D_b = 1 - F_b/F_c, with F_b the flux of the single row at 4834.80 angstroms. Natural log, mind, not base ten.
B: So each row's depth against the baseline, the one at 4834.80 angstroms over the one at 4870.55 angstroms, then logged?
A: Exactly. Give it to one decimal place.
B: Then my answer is -2.4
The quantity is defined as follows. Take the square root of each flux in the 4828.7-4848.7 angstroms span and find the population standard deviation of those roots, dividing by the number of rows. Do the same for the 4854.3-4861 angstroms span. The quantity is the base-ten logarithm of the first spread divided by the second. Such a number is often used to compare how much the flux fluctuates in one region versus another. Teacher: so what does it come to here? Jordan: -0.5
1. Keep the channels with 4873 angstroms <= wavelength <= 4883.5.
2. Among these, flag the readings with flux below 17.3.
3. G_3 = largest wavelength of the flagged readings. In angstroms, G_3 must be 4875.04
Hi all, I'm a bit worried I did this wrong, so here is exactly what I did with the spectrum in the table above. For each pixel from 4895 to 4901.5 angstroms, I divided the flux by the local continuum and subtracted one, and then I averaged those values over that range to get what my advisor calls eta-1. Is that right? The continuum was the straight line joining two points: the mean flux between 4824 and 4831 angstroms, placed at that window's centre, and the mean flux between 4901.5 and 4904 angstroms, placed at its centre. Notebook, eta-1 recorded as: -0.14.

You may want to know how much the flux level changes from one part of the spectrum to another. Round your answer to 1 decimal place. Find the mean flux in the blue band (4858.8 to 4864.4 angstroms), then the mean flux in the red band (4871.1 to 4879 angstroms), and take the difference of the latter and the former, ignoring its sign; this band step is 12.9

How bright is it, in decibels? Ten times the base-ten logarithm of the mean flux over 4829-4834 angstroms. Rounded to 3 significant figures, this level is 12.9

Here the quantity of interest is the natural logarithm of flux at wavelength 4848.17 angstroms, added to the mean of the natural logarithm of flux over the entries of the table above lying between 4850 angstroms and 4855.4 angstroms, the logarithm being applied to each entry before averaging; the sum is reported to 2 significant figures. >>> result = 5.7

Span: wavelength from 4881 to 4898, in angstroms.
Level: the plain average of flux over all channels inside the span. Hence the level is 17.1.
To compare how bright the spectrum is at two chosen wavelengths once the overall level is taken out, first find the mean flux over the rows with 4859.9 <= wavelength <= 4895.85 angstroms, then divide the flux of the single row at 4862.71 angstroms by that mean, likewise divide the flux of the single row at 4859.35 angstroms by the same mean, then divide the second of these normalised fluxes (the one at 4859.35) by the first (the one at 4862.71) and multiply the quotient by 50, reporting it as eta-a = 40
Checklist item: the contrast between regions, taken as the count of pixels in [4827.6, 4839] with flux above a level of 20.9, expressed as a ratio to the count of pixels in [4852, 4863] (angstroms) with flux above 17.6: 0.50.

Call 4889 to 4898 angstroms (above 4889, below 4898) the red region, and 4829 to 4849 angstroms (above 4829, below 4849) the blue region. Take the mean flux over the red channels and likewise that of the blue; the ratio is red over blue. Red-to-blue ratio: 0.83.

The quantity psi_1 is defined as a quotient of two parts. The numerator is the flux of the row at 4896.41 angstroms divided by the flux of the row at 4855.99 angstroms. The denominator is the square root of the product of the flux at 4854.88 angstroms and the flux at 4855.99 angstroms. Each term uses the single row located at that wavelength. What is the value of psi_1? 0.093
